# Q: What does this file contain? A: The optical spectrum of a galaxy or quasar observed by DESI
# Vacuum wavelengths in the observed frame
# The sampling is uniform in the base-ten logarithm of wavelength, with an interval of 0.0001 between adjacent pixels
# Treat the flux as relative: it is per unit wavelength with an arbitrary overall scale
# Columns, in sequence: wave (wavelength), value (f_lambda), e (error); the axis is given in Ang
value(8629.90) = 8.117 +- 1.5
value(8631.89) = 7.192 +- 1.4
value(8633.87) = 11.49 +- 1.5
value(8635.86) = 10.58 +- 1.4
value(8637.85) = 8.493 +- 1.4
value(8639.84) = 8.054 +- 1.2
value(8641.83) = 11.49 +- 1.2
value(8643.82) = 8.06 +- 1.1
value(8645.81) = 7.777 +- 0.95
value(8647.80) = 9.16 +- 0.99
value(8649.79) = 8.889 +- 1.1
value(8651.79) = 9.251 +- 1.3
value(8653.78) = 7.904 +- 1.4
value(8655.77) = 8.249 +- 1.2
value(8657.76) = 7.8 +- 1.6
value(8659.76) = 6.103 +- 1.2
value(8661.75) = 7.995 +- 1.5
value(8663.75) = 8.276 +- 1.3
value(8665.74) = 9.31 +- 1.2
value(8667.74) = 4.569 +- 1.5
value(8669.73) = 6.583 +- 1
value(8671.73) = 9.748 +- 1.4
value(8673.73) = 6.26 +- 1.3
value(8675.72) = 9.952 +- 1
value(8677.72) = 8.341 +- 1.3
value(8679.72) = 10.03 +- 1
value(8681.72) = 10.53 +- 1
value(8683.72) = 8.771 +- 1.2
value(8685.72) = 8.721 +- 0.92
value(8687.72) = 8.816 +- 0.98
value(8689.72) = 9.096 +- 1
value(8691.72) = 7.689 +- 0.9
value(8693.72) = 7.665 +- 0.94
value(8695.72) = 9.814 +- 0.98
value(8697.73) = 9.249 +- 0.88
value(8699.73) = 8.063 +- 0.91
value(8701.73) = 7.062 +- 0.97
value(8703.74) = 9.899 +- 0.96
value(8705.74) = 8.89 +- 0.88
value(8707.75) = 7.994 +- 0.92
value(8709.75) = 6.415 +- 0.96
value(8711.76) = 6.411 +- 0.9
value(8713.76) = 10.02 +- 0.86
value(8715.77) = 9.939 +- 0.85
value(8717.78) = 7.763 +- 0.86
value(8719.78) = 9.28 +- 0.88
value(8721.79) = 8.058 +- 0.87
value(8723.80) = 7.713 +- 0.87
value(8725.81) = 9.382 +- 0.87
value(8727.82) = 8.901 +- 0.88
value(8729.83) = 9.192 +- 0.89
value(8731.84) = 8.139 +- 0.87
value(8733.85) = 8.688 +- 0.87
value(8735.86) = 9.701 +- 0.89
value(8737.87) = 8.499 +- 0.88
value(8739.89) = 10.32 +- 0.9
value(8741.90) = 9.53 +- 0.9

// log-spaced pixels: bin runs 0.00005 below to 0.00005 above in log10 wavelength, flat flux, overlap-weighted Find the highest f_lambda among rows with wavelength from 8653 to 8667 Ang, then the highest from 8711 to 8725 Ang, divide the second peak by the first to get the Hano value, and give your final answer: 1.076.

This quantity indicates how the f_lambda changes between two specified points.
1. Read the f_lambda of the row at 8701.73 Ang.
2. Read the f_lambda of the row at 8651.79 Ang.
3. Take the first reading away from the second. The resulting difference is 2.2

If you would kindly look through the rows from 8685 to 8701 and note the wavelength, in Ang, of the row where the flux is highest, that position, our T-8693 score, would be 8695.72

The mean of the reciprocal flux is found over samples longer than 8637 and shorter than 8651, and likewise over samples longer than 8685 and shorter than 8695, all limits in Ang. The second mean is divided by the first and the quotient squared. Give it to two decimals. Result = 1.09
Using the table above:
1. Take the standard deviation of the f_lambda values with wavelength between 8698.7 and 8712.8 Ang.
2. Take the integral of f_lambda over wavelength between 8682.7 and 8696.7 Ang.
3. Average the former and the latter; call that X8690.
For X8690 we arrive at 61.2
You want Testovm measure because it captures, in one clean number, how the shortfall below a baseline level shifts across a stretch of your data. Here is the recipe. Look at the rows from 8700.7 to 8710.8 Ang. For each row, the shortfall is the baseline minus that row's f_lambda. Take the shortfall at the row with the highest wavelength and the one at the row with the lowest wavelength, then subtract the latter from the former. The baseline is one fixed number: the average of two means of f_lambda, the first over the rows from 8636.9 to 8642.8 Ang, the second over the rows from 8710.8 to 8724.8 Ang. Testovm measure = 0.65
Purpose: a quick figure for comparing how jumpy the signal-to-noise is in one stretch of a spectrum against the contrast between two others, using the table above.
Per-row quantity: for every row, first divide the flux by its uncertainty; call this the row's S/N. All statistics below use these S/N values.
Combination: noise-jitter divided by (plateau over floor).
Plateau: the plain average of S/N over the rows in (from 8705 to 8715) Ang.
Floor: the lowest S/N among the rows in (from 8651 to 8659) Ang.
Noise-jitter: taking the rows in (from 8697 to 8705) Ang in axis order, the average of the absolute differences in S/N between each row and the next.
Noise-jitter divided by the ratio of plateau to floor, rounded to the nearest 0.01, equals 1.15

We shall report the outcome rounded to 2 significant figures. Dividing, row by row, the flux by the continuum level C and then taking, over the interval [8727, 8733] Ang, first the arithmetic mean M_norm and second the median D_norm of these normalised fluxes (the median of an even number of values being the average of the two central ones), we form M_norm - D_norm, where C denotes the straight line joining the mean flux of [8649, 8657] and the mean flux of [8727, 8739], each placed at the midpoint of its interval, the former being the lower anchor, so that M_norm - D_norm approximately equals -0.019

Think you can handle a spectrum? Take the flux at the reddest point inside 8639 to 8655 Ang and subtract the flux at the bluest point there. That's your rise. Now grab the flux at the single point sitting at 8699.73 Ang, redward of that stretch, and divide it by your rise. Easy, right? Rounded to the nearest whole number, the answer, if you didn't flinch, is -54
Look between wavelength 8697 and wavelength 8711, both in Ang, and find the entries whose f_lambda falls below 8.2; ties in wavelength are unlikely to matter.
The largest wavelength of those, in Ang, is 8709.75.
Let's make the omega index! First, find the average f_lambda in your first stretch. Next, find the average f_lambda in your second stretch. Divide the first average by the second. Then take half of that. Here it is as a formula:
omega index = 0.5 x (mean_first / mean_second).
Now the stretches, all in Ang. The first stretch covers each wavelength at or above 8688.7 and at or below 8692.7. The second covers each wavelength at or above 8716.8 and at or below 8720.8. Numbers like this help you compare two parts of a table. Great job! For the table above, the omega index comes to 0.49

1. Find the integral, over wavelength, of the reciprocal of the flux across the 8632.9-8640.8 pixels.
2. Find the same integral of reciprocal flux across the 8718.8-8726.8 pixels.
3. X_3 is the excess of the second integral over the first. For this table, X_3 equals 0.10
